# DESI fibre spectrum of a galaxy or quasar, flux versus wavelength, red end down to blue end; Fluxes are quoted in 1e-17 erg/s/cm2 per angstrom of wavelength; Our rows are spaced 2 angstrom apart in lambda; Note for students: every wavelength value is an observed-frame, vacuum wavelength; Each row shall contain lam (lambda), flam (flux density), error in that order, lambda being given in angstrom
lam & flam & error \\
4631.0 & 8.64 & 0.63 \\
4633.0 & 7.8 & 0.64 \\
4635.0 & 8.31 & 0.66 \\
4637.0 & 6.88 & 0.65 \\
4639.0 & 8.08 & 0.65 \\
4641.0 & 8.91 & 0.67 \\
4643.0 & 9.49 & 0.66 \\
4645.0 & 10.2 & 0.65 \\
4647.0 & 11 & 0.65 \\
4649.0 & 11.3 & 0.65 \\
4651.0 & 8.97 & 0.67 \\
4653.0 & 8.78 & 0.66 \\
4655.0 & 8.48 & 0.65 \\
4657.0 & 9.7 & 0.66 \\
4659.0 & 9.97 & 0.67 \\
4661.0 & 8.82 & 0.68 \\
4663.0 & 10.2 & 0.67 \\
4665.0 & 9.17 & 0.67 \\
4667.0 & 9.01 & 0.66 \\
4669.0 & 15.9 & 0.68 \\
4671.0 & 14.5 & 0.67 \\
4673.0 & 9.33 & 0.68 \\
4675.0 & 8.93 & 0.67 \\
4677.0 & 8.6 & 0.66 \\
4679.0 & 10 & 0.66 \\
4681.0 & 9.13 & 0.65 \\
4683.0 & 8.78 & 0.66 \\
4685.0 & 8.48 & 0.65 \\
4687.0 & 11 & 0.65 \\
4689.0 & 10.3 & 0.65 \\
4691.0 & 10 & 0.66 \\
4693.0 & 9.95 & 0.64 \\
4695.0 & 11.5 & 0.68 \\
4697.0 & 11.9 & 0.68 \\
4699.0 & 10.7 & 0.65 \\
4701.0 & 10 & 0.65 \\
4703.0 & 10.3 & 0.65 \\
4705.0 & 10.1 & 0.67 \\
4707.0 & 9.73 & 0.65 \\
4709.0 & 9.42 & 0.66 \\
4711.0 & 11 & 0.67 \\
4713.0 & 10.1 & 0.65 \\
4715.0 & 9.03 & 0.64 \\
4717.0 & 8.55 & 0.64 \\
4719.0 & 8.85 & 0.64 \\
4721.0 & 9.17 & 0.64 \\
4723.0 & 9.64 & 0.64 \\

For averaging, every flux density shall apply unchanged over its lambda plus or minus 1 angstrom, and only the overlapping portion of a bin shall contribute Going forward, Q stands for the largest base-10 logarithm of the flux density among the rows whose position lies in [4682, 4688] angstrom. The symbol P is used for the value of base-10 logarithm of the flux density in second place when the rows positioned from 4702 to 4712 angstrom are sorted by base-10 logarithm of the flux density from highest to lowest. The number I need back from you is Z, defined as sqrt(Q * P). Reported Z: 1.027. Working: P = 1.013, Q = 1.04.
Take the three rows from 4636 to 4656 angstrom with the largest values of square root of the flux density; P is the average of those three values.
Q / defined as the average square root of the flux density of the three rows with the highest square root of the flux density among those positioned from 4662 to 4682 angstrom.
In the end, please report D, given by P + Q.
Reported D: 6.95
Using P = 3.29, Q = 3.66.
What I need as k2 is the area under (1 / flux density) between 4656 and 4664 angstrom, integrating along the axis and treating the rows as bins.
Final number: 0.83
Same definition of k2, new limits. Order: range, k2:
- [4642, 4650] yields 0.77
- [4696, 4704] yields 0.75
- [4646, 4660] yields 1.45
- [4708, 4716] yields 0.81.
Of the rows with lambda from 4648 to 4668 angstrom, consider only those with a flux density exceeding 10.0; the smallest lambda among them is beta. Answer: 4649.0 angstrom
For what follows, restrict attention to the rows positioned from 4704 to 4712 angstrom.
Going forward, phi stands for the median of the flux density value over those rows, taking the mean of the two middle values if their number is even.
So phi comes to 9.9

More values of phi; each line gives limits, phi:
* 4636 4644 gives 8.5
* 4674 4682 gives 9.0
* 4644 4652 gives 10.6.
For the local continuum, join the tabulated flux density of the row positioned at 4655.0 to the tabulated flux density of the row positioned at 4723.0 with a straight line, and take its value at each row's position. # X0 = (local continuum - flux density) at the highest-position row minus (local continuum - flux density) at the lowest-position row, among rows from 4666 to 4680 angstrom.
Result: -0.8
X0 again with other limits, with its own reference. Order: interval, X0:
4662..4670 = -5.6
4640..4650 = -2.3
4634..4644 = -1.0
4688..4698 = -1.5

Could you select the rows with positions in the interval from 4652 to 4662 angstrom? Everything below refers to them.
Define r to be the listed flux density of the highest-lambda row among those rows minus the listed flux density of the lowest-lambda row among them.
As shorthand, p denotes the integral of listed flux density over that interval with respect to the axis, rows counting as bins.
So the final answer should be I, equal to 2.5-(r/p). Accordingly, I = 2.50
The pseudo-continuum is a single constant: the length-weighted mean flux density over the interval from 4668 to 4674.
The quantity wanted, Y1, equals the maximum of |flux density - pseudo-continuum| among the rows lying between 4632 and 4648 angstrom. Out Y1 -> 6.36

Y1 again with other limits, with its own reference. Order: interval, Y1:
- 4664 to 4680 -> 4.64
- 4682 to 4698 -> 4.76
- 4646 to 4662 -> 4.76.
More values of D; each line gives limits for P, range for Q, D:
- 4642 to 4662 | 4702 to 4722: 6.53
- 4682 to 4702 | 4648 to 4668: 6.62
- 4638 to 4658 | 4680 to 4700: 6.68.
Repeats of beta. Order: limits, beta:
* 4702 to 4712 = 4703.0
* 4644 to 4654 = 4645.0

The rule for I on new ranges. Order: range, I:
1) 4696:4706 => 2.52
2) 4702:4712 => 2.49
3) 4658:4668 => 2.51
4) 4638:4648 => 2.47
